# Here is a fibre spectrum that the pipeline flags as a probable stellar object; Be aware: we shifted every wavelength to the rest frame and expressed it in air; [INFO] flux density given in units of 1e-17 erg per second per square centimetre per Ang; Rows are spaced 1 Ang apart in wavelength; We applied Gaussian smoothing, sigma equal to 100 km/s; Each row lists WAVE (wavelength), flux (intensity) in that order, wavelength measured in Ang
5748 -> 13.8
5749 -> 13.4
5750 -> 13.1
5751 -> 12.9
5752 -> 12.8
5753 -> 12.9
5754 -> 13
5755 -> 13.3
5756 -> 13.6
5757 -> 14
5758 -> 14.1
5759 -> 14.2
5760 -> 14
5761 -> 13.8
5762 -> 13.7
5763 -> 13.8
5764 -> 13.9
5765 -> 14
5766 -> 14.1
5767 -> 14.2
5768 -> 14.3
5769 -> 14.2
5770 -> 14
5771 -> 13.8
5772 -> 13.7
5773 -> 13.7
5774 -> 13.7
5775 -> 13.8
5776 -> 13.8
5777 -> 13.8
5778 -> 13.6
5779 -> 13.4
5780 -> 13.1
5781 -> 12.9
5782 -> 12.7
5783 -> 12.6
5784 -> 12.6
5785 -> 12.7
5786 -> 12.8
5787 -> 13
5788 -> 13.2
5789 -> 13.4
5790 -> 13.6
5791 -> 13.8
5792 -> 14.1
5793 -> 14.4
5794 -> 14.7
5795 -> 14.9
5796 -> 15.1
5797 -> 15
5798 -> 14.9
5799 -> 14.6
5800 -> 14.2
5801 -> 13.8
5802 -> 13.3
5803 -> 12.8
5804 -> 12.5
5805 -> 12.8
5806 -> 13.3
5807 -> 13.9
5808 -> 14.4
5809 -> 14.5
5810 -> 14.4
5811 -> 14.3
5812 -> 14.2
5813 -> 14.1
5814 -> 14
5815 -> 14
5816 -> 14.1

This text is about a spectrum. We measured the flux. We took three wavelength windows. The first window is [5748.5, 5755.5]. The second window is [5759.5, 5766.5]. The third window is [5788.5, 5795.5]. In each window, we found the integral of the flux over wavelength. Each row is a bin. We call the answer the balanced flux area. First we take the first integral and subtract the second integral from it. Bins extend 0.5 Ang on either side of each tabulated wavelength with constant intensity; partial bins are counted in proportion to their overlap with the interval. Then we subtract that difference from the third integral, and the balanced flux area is 105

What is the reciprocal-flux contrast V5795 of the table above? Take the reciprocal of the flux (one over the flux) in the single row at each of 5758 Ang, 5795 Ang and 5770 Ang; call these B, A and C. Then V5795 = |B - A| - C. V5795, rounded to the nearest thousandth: -0.068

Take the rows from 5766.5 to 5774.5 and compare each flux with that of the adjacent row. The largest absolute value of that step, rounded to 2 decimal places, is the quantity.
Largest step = 0.20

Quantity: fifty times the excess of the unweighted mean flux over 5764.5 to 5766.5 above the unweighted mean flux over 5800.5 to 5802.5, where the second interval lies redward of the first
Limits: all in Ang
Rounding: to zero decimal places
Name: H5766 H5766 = 25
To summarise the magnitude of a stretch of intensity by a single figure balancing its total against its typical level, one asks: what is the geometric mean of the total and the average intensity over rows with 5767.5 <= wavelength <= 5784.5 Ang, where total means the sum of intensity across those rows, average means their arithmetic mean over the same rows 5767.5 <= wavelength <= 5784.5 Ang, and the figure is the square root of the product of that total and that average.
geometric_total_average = 56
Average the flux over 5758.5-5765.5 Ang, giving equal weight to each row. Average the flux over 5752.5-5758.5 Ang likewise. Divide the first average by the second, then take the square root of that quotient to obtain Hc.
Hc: 1.016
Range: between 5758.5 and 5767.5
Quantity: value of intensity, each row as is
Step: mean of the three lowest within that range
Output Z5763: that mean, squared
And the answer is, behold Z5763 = 190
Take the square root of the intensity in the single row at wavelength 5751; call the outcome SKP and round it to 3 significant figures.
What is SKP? 3.59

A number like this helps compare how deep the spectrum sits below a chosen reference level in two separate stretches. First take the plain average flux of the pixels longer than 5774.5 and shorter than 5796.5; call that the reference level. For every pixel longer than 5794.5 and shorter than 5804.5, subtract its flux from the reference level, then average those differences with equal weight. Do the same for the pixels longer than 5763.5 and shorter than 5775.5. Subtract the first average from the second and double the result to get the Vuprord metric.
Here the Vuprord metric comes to 0.3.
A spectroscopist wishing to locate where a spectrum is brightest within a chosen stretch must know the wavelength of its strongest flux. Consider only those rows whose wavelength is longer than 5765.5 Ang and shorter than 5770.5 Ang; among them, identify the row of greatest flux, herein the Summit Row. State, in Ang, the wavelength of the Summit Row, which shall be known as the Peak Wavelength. 5768 Ang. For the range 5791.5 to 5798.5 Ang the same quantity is 5796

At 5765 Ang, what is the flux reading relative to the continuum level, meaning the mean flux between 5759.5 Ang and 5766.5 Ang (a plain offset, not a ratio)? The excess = 0.10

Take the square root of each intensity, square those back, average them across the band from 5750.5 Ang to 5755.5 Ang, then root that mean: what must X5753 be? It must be 3.60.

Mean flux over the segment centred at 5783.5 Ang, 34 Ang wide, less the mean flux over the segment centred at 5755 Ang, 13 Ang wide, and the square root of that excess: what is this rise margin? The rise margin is 0.55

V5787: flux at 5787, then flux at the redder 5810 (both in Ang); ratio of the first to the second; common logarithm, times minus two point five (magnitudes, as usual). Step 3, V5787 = 0.11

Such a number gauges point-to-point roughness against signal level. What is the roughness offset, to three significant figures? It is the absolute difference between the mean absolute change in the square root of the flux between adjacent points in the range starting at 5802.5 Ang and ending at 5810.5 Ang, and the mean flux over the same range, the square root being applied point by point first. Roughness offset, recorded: 13.5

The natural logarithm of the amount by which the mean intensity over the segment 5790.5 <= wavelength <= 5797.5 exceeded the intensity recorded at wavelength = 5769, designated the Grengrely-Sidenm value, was -1.0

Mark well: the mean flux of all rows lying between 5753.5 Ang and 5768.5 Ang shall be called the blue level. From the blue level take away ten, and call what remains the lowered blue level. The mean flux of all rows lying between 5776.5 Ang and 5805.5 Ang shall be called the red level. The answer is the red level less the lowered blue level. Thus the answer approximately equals 9.7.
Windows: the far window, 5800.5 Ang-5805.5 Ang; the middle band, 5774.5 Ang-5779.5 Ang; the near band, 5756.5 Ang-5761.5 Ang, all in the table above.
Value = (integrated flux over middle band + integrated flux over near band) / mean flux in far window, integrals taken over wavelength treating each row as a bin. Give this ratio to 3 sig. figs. 10.6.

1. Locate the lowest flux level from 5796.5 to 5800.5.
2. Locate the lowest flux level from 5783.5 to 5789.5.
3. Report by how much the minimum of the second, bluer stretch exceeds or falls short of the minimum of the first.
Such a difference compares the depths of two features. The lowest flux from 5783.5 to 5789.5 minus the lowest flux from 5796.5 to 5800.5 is -1.6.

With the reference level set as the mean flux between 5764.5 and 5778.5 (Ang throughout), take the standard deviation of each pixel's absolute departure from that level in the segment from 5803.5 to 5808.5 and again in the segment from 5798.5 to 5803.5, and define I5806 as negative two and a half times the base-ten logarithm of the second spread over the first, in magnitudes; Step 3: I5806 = 0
